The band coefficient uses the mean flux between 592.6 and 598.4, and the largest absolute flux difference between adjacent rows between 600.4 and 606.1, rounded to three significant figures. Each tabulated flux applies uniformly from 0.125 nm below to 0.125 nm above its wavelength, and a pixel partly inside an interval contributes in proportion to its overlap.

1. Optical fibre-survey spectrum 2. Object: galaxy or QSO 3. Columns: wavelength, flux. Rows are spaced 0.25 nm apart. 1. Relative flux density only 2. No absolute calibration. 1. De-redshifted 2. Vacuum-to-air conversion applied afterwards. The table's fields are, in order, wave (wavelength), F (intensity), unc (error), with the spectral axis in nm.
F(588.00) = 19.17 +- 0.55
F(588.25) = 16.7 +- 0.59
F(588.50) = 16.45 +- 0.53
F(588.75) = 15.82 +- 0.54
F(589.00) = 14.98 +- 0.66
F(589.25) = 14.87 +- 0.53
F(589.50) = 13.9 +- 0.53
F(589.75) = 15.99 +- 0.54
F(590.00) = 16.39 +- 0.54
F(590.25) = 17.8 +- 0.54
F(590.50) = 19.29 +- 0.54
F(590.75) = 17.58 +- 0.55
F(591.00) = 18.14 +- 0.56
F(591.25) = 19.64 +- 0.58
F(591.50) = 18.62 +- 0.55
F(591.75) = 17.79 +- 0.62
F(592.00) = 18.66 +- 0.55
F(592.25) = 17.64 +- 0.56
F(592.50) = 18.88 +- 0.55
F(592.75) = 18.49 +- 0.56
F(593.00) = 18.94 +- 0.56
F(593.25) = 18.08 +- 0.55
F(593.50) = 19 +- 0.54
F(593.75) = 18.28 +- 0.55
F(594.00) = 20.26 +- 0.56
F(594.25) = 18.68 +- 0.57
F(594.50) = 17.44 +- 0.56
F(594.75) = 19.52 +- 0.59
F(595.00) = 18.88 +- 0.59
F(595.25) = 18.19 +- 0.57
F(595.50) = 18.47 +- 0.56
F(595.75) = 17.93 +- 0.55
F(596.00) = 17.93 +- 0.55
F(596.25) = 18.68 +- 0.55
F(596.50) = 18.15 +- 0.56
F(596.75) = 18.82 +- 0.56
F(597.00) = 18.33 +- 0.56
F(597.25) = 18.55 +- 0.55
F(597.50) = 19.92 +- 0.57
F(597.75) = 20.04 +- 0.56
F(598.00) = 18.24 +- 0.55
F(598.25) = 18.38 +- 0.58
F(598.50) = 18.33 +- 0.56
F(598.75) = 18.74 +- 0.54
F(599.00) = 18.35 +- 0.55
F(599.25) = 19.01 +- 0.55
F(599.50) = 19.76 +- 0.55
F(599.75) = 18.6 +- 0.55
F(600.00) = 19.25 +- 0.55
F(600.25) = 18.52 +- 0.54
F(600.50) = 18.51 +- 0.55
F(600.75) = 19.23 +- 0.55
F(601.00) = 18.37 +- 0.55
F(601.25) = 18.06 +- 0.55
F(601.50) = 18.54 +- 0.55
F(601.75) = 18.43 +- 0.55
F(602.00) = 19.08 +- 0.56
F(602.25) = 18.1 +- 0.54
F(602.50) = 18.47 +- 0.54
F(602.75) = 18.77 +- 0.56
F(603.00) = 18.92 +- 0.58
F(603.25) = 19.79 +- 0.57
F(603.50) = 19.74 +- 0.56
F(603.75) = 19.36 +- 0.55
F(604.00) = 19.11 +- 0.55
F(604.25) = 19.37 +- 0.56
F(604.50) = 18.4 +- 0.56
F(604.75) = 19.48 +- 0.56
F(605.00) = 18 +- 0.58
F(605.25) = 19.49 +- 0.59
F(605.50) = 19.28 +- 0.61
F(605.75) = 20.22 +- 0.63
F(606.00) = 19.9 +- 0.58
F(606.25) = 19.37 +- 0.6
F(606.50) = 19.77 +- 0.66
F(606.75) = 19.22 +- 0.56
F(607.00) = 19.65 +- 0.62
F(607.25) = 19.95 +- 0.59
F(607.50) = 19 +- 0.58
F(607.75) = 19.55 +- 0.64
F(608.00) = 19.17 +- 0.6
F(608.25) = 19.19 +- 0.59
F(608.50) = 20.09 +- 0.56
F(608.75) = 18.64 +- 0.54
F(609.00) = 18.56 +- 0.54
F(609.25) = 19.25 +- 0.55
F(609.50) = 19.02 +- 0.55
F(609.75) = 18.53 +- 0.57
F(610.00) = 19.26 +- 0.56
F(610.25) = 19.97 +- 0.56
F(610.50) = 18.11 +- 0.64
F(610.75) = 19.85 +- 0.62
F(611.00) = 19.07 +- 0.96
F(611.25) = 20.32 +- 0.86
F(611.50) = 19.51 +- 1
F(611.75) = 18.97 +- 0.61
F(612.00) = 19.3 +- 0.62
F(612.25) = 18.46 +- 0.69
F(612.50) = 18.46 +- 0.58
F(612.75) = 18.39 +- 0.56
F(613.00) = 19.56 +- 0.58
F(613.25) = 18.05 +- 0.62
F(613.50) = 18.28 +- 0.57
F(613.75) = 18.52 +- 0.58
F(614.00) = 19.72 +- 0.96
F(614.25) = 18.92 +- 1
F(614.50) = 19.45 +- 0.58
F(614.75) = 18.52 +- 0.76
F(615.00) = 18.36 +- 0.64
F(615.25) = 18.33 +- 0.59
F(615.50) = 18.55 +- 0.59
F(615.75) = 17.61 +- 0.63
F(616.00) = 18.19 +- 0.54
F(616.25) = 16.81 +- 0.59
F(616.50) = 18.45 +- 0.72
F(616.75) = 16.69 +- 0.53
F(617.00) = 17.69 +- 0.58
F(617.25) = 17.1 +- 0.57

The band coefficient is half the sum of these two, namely 10.1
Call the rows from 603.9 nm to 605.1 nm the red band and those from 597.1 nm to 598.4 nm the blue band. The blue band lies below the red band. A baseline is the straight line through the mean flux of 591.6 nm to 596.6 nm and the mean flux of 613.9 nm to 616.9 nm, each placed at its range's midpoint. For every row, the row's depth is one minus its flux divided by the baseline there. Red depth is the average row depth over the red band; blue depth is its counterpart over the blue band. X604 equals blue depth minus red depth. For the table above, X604 0.00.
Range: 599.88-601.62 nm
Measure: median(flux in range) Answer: 18.5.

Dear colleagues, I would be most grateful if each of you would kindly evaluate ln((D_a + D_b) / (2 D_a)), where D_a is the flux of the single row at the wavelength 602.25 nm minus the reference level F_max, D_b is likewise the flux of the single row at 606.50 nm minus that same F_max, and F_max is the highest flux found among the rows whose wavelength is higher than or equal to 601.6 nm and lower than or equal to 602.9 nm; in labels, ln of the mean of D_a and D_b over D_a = -1.91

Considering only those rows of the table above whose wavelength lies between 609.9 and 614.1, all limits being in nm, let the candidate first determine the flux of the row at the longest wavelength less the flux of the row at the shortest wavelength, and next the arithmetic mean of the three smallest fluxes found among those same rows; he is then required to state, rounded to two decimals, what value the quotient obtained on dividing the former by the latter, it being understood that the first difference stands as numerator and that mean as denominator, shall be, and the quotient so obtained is 0.03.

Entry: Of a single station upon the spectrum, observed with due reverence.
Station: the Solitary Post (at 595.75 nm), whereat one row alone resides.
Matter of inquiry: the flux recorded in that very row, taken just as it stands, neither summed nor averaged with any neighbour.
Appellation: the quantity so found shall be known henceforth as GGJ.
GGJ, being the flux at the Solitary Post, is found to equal 17.93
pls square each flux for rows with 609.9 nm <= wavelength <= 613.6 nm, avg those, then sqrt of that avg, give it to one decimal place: 19.1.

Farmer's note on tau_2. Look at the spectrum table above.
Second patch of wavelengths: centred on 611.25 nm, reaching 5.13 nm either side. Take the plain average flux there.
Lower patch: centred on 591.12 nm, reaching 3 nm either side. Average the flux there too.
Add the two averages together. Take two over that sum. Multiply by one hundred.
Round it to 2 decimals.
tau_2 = 5.47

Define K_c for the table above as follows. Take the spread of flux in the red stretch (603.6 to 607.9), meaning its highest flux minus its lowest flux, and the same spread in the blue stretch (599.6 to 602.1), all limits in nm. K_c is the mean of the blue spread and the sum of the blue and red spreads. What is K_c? 2.3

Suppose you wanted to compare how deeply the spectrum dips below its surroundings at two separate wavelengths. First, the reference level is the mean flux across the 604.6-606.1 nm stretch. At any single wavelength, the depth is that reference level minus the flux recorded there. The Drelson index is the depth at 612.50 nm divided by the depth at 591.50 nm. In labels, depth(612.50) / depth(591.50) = 1.21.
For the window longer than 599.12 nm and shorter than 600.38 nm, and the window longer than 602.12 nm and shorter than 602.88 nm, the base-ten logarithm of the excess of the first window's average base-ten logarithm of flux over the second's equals -1.9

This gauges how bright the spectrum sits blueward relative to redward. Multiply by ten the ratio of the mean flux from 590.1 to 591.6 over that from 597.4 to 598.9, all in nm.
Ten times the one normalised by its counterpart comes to 9.77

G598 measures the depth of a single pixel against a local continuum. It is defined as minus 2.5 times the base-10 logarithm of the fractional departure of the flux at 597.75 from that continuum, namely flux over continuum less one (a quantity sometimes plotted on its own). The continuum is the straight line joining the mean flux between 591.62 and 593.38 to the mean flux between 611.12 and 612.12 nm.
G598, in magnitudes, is 2.8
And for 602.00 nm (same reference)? 5.3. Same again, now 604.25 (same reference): 4.5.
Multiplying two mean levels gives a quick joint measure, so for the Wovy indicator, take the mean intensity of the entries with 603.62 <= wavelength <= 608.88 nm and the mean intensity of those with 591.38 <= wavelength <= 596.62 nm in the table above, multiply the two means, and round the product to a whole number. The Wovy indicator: 358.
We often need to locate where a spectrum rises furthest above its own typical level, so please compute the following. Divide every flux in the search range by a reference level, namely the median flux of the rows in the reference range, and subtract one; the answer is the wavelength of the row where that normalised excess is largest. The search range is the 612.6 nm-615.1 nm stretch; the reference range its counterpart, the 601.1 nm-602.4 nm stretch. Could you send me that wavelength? 614.00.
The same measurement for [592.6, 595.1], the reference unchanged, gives 594.00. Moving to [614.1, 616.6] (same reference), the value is 614.50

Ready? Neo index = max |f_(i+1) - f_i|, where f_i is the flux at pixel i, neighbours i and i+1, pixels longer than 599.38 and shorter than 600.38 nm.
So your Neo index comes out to 1.16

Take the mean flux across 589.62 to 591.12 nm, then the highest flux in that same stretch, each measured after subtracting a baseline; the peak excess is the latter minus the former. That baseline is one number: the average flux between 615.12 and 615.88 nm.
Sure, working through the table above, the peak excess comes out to 1.8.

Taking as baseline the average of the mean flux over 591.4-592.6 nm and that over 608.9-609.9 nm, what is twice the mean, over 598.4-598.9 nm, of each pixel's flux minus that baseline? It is -0.1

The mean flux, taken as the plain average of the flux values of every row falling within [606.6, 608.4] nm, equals 19.4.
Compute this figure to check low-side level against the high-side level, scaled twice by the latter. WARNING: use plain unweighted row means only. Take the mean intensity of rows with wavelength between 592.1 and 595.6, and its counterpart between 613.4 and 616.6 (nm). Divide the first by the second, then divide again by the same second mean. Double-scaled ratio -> 0.055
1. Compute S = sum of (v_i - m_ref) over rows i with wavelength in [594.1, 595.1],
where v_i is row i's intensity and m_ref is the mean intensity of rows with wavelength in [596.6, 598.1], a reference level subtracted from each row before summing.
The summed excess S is -1.4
